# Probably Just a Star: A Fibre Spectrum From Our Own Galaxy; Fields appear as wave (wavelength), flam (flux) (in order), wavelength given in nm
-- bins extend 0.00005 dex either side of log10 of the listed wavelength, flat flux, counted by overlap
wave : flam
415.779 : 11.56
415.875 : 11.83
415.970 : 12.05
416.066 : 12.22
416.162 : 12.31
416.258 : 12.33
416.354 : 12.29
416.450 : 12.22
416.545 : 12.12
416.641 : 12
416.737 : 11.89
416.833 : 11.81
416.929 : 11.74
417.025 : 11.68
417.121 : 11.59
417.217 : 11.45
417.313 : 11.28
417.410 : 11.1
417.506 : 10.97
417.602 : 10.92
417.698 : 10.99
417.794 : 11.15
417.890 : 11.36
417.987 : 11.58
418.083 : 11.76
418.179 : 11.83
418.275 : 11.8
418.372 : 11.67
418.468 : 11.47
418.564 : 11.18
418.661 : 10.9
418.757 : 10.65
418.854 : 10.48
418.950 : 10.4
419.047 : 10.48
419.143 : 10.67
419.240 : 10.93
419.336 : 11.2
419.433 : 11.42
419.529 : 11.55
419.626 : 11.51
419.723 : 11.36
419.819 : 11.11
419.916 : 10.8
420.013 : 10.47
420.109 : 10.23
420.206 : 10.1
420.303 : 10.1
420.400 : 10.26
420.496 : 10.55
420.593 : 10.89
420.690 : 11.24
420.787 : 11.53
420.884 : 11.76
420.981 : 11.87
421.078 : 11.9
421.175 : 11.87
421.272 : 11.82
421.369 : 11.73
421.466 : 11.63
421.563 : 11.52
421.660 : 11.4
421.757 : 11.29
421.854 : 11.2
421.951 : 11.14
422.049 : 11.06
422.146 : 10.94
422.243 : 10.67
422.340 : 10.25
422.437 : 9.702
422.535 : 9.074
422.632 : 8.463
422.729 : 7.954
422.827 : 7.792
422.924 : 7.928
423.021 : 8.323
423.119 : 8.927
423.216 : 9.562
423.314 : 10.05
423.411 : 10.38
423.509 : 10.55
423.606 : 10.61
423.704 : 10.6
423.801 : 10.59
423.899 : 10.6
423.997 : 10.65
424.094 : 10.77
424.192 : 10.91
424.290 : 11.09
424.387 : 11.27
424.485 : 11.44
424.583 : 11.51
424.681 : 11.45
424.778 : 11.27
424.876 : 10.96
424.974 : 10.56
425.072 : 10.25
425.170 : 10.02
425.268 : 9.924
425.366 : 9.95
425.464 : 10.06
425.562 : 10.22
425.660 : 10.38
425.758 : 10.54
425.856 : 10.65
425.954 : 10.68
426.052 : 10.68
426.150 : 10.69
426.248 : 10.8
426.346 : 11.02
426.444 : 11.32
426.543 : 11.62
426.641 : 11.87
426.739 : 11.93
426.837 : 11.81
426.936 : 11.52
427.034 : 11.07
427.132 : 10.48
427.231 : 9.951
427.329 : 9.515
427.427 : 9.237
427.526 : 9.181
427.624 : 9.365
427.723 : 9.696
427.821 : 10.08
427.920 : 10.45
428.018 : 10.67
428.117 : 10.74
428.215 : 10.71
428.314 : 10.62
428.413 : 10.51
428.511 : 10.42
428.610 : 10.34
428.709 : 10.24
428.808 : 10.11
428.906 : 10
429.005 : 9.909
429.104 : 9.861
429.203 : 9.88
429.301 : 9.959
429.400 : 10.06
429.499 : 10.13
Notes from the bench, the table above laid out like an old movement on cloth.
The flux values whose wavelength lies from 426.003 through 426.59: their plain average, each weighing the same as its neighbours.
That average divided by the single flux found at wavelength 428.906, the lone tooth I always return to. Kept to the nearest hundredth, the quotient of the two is 1.10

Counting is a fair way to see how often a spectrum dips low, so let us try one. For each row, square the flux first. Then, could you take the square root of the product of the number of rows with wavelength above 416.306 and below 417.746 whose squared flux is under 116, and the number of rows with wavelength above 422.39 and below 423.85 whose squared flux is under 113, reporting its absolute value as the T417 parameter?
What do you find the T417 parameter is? 0.0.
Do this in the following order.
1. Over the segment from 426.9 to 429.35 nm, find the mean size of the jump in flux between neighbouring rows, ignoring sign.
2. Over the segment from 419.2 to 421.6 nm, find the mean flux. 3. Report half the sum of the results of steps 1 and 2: 5.69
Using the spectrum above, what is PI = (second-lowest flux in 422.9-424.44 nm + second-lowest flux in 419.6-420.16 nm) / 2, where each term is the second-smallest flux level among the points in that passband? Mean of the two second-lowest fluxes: 9.4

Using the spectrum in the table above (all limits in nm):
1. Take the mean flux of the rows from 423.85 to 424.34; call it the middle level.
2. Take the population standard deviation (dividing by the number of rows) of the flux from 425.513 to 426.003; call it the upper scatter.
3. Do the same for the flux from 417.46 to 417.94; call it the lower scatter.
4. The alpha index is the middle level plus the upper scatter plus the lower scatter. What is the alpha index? 11.14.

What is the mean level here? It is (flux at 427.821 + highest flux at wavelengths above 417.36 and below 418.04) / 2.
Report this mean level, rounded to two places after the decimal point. 10.83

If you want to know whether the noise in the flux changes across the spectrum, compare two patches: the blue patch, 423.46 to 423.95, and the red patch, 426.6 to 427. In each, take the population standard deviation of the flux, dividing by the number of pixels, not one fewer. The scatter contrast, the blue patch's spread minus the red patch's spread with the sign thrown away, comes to 0.14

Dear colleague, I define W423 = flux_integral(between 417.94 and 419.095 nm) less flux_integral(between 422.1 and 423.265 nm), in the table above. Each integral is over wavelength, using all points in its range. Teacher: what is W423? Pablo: 2.3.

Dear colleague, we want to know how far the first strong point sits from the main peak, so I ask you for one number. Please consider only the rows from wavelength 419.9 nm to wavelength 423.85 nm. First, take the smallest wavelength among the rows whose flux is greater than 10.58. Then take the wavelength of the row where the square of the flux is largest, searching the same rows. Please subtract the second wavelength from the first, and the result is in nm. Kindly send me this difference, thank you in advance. -1.16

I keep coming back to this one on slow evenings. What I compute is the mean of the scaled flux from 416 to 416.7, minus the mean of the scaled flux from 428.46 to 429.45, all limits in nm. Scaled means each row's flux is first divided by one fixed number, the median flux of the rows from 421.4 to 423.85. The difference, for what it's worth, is 0.20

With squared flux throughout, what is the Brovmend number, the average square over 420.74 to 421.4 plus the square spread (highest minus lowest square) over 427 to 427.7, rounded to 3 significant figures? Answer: 177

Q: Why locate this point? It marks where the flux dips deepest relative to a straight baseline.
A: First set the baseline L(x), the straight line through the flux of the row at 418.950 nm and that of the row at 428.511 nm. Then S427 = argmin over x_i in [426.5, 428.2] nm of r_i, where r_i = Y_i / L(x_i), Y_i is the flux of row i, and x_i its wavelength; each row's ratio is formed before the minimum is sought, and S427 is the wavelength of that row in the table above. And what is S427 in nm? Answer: 427.526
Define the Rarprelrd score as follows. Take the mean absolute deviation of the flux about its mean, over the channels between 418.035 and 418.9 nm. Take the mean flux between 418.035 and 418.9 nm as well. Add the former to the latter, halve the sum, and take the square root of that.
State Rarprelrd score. 2.42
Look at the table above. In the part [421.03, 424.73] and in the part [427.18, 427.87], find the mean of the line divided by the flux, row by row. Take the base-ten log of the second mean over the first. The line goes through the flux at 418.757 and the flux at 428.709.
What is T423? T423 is 0.03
